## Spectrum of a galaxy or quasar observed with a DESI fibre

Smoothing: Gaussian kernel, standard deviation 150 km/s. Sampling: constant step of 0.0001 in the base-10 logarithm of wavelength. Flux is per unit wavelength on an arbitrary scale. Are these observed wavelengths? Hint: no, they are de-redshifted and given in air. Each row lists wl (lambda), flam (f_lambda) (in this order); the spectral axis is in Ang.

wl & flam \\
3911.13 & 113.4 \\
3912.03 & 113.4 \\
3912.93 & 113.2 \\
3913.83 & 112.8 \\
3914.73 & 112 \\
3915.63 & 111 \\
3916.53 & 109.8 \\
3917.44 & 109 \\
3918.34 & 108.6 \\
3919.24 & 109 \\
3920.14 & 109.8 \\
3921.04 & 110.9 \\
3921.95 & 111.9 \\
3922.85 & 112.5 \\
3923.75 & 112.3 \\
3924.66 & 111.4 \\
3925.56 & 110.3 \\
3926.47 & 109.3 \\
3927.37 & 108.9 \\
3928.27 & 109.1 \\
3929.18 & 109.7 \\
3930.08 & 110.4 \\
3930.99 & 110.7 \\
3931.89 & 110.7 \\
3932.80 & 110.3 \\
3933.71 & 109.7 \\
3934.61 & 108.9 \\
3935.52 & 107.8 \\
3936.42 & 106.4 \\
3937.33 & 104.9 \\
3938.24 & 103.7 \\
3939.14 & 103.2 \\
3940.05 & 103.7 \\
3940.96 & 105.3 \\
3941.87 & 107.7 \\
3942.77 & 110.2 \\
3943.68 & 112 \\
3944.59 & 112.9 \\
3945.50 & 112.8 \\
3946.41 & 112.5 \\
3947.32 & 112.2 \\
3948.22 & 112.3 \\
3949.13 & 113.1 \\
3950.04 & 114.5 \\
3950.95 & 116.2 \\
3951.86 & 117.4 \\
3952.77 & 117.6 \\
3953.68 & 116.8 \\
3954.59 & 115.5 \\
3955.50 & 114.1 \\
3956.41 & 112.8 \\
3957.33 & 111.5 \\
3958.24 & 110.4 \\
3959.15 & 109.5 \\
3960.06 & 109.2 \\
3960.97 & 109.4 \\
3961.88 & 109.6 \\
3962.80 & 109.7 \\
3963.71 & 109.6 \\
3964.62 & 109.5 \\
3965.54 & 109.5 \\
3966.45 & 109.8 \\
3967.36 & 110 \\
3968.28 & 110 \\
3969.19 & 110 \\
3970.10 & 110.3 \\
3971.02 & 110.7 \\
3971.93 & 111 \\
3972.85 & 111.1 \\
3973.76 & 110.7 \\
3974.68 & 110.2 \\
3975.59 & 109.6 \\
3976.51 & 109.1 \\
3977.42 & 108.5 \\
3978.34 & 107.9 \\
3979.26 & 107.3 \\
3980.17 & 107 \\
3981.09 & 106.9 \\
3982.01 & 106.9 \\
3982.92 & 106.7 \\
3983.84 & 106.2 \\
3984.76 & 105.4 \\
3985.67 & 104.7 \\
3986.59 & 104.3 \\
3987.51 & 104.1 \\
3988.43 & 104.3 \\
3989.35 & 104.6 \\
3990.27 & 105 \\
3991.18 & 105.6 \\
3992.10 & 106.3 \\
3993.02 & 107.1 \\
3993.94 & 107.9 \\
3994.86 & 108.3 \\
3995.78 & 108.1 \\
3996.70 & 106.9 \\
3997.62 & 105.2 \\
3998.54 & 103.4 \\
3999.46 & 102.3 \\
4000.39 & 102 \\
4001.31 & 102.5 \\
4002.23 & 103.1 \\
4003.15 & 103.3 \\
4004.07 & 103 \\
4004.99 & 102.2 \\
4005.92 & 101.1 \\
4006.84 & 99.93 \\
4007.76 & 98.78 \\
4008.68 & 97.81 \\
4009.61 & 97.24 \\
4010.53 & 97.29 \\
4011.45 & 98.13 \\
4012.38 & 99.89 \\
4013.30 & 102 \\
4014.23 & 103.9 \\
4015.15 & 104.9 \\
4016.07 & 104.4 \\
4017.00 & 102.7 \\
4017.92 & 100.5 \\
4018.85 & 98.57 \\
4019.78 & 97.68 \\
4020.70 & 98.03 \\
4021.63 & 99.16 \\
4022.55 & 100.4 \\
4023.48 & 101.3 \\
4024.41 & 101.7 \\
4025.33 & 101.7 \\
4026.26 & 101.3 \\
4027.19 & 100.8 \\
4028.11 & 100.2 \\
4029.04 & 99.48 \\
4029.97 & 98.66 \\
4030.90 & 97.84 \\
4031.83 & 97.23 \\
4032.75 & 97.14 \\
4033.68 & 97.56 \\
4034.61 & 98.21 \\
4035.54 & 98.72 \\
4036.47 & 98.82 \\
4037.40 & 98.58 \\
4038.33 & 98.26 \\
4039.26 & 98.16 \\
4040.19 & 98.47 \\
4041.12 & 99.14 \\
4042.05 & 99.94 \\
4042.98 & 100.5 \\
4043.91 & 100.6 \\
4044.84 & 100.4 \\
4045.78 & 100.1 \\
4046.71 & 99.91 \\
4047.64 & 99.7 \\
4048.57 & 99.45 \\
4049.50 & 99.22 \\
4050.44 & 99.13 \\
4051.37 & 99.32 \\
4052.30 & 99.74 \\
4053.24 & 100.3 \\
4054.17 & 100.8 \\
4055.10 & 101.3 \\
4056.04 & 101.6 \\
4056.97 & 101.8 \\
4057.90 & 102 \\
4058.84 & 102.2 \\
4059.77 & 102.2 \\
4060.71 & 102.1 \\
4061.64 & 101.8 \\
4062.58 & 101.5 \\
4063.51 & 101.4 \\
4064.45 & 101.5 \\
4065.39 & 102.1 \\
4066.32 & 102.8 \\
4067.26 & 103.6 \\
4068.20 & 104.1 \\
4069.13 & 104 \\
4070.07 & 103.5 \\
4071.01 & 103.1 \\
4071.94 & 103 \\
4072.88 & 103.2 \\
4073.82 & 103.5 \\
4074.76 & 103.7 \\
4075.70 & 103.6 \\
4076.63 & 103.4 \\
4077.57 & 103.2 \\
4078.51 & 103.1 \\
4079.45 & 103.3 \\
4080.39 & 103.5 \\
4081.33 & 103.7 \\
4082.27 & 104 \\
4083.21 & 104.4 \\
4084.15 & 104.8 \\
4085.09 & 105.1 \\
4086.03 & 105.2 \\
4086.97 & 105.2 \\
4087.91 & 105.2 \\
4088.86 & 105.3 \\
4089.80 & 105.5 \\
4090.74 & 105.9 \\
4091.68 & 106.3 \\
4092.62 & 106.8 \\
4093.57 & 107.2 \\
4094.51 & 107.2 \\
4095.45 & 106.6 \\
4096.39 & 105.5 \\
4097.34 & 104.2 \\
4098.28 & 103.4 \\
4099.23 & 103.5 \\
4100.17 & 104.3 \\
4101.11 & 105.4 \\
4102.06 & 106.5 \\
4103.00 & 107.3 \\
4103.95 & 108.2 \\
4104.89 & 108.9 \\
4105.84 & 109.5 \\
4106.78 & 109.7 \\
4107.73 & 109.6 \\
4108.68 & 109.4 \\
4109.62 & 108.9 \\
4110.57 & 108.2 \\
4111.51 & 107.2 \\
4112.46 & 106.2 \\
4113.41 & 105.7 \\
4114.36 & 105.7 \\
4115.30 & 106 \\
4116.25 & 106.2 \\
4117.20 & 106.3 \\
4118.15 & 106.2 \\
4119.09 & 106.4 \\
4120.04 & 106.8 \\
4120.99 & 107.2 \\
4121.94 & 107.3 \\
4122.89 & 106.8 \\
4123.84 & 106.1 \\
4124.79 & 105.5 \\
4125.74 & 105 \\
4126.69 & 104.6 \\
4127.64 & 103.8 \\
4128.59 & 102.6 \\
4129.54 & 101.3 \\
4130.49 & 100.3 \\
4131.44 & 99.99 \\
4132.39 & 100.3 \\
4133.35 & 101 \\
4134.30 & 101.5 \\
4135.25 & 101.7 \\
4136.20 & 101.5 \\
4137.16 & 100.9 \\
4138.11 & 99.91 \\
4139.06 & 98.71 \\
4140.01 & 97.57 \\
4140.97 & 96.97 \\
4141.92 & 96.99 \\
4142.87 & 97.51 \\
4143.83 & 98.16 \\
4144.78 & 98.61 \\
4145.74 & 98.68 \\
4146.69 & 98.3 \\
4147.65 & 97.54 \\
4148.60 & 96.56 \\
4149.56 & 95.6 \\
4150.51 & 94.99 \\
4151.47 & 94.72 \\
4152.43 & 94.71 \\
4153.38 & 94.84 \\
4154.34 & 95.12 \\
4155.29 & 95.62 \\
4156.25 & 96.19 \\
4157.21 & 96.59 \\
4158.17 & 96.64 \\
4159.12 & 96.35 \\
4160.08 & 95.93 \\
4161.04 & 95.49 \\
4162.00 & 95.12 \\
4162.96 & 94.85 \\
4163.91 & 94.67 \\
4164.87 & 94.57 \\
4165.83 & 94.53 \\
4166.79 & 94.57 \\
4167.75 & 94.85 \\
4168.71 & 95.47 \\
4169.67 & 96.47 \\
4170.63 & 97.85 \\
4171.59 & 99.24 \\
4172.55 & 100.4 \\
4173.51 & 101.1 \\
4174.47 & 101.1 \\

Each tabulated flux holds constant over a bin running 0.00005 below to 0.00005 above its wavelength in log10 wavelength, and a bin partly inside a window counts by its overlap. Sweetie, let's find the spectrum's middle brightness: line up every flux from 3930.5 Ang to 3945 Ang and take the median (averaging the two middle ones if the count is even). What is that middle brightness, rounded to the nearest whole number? 108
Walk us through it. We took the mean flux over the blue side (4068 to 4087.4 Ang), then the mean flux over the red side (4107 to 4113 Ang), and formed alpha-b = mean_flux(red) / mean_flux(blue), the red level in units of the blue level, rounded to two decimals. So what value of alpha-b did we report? 1.04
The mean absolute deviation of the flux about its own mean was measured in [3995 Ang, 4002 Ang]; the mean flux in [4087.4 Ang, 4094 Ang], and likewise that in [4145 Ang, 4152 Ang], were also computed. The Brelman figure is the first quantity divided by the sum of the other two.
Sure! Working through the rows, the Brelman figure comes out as 0.010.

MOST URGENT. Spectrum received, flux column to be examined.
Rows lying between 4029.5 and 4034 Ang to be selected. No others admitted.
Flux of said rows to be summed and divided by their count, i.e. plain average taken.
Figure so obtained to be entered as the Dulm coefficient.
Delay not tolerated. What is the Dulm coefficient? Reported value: 97.7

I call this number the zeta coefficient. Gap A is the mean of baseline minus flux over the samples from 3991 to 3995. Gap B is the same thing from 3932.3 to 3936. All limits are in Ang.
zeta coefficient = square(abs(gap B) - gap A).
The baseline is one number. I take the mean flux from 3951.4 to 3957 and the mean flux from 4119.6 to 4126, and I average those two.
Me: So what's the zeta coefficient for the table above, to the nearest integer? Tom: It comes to 5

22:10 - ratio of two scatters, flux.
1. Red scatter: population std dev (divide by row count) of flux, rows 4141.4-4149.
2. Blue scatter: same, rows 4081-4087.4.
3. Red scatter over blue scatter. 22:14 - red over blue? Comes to 1.3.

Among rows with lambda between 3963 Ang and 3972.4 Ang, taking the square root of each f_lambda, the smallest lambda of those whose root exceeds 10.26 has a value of 3963.71 Ang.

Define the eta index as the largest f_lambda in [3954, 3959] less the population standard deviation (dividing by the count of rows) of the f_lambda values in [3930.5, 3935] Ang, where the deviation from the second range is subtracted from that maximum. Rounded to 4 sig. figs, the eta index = 114.8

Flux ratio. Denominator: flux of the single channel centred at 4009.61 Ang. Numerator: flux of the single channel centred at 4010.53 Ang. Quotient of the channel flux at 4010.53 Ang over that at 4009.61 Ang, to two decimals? 1.00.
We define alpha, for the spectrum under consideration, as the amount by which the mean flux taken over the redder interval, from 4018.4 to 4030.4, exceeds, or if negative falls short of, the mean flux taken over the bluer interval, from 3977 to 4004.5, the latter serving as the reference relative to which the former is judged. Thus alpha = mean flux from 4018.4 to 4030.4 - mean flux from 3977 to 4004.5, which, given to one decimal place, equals -5.6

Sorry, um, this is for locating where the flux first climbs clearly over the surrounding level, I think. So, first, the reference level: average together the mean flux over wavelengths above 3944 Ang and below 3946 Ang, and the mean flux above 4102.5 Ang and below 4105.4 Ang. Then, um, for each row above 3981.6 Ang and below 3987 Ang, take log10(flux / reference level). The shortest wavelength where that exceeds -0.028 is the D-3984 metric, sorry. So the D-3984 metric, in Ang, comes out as 3982.01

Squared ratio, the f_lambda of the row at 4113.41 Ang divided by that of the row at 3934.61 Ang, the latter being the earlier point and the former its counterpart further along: 0.94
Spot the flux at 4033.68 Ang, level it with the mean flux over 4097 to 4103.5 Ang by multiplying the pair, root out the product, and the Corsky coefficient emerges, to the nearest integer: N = 101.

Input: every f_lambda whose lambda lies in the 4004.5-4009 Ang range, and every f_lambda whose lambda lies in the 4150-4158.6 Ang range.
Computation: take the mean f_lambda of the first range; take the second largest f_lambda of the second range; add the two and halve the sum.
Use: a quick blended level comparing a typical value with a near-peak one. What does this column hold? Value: 98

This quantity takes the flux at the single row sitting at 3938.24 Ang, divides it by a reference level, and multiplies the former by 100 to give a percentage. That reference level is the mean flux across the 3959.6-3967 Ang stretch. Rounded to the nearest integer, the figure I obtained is 95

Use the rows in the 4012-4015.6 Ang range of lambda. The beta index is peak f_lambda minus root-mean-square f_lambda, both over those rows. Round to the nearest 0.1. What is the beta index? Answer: 2.2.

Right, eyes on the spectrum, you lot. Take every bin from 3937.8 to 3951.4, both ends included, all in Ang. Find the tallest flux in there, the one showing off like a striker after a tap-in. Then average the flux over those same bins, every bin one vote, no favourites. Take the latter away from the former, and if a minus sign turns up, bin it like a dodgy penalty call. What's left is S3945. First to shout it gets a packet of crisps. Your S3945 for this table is 6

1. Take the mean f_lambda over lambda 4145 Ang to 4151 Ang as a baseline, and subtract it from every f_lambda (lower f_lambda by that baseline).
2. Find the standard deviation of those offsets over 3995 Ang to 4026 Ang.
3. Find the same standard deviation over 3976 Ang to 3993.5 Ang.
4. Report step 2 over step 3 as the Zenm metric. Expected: 1.9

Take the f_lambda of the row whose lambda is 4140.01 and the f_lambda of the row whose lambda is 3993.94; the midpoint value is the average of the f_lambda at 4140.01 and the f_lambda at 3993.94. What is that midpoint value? 102.7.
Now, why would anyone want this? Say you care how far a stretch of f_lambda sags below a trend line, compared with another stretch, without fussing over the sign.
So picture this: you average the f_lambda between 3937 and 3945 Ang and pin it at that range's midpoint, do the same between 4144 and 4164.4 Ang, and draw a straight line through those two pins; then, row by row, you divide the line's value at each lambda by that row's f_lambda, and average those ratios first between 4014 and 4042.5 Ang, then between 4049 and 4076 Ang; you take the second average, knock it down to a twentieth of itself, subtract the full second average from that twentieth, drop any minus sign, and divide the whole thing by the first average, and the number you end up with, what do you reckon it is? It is 0.913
